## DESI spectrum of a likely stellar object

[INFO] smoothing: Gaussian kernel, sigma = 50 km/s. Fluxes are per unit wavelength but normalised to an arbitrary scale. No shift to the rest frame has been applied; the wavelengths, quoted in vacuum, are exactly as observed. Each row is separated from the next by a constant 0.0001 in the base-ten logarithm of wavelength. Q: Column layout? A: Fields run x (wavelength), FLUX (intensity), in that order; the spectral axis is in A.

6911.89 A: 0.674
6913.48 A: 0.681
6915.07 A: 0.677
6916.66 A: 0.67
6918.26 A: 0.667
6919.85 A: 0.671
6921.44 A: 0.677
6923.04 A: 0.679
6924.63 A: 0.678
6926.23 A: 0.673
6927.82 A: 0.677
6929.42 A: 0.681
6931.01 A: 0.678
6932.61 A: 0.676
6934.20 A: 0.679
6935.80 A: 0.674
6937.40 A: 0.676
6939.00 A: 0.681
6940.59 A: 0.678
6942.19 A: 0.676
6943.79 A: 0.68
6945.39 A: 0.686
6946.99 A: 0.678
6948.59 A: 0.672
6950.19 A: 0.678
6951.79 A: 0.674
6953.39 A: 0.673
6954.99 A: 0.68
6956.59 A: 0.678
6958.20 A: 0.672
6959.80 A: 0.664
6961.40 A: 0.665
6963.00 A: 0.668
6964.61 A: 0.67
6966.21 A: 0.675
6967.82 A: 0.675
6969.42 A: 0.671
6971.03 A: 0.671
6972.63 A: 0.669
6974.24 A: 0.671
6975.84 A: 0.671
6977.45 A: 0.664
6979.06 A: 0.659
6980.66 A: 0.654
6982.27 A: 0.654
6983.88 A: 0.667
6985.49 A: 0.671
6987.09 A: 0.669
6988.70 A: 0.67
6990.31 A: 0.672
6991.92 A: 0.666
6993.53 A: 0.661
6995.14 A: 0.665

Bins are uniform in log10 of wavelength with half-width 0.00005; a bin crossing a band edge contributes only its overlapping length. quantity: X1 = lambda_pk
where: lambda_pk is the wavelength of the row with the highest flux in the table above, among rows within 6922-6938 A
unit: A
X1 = 6929.42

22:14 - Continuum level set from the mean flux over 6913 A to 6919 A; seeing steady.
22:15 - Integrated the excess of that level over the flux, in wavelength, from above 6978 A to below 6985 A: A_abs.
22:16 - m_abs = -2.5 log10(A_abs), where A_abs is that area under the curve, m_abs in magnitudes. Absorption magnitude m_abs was 2.5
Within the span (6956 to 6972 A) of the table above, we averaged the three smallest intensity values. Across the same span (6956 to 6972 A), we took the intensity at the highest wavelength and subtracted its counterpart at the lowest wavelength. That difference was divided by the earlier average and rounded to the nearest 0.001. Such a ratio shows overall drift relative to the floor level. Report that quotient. -0.011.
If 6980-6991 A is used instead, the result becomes 0.027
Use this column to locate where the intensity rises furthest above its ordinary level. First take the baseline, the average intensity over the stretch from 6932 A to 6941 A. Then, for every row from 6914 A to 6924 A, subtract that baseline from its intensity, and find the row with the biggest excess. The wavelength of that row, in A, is 6923.04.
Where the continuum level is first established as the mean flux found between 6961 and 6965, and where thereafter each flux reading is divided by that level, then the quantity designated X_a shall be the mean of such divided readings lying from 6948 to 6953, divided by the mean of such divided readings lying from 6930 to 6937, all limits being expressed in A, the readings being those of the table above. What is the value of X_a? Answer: 0.997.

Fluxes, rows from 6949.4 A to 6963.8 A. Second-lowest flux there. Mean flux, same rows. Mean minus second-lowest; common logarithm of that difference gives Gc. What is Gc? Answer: -2.1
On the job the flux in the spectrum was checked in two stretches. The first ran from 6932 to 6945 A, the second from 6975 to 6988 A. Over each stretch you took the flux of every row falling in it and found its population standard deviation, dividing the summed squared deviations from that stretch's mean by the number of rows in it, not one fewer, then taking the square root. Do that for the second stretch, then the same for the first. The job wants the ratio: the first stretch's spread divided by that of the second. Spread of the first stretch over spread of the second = 0.34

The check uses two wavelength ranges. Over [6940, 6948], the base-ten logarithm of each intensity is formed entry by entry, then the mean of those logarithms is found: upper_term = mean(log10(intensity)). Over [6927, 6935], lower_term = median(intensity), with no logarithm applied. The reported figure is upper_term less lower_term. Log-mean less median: -0.8458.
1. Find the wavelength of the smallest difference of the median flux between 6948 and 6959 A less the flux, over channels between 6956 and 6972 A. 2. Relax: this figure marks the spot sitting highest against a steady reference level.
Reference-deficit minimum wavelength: 6956.59 A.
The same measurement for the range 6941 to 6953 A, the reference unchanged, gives 6945.39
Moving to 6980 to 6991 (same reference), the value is 6990.31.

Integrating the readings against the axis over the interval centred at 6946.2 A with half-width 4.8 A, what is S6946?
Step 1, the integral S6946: 6.5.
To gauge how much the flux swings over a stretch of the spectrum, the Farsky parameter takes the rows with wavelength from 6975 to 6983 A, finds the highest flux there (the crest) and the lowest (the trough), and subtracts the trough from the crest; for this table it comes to 0.017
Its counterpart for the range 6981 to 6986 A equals 0.017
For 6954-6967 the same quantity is 0.016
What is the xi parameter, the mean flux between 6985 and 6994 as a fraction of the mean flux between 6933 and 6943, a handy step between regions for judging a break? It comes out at 0.99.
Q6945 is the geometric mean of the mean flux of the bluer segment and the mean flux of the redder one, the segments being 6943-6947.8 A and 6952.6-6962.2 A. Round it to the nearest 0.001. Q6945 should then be 0.677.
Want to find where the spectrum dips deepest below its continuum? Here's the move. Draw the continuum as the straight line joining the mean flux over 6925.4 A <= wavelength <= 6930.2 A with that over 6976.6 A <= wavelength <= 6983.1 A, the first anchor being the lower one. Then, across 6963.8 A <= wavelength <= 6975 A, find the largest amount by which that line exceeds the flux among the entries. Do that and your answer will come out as -0.007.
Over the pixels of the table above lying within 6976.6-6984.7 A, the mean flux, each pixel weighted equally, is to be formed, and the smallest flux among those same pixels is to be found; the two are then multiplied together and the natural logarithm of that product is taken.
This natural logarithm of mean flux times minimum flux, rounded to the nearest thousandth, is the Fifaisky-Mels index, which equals -0.841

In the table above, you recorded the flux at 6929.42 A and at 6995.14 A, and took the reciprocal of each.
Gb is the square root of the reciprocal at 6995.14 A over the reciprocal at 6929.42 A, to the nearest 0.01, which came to 1.01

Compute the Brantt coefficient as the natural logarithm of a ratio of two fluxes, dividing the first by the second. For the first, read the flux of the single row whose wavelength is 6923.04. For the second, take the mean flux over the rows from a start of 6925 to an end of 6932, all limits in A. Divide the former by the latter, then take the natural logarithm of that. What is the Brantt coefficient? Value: 0.003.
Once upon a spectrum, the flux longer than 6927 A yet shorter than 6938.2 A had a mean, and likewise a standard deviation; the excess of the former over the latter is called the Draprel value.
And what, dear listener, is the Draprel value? 0.675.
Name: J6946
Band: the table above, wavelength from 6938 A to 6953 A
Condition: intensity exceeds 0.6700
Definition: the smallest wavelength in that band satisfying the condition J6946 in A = 6939.00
